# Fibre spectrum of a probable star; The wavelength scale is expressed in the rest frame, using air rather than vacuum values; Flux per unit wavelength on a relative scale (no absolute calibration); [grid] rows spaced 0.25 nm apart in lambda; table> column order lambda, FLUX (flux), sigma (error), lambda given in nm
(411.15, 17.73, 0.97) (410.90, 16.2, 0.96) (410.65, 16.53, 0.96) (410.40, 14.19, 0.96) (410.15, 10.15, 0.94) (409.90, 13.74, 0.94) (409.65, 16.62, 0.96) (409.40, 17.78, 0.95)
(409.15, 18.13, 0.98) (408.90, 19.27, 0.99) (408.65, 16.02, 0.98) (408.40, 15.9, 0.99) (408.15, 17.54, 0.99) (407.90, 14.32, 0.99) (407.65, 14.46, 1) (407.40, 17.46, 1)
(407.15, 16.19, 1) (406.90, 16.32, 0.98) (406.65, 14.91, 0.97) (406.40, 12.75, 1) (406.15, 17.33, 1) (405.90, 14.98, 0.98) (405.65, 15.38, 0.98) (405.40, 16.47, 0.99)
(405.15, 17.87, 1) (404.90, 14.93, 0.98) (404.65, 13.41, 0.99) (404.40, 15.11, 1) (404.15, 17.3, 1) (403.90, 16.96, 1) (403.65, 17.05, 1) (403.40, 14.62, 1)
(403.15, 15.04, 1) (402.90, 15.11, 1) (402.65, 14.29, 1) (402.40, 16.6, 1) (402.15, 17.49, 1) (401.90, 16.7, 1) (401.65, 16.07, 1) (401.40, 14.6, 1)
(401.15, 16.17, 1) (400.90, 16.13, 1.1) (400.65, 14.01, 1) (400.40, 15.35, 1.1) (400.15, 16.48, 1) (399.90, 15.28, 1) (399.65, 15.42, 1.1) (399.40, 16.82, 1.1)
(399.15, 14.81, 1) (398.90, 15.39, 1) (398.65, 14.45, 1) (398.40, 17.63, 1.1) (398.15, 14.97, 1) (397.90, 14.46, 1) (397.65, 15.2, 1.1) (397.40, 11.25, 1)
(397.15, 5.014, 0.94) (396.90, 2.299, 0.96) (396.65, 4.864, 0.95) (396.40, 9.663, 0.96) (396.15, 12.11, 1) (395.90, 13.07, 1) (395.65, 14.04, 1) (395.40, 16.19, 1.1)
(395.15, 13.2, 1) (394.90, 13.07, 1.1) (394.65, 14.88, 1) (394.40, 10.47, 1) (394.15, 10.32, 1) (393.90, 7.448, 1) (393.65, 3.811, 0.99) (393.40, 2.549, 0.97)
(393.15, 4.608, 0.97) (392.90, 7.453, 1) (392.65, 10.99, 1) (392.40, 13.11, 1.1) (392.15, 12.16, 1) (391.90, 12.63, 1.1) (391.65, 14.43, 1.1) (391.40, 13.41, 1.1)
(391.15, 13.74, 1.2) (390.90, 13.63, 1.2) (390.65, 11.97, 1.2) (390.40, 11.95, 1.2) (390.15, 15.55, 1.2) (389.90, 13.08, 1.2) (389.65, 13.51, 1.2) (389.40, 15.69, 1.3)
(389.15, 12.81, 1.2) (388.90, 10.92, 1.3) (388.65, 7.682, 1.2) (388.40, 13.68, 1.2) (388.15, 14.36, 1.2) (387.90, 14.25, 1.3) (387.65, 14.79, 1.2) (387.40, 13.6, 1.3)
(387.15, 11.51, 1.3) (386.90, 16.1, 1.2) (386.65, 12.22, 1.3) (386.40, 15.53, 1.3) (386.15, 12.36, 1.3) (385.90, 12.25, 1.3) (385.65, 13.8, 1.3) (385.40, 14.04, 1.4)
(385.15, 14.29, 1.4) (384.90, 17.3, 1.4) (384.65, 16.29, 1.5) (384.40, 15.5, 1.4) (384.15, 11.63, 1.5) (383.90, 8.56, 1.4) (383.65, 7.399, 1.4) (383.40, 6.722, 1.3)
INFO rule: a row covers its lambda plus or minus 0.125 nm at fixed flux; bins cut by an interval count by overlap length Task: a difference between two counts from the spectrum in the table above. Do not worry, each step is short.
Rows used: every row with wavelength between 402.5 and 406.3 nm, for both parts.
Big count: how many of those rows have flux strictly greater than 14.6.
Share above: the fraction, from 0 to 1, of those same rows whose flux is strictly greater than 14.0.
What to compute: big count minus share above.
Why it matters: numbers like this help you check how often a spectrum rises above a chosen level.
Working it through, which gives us 12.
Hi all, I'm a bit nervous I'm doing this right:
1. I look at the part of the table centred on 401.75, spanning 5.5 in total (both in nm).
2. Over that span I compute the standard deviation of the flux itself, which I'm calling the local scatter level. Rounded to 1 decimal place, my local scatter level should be 1.0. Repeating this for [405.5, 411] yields 2.0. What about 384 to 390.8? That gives 2.0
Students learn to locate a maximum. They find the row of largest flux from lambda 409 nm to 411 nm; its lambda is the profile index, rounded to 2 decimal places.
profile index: 409.15 nm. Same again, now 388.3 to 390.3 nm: 389.40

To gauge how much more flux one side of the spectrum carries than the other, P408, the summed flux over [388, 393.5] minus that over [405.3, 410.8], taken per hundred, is -0.9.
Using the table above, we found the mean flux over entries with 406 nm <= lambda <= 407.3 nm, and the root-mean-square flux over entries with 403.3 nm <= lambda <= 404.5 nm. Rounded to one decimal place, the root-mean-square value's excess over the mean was 0.7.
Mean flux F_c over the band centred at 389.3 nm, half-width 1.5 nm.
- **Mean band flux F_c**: 12.95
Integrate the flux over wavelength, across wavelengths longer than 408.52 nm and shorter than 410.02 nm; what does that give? 25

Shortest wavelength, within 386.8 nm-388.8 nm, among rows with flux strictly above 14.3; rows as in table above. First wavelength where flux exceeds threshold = 386.90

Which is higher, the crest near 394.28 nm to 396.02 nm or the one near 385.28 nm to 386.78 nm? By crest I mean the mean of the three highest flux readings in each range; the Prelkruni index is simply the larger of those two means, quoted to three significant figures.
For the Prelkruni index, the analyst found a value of 15.0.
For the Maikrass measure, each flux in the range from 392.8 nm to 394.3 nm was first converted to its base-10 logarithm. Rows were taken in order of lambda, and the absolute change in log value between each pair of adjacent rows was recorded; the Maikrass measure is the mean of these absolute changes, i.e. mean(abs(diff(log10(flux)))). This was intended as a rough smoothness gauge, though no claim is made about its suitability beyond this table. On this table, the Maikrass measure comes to 0.215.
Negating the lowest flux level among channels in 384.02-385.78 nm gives -11.6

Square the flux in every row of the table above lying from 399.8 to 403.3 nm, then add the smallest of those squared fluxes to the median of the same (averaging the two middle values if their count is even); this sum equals 443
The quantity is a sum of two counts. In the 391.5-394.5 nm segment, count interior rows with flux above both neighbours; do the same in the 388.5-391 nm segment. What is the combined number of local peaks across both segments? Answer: 3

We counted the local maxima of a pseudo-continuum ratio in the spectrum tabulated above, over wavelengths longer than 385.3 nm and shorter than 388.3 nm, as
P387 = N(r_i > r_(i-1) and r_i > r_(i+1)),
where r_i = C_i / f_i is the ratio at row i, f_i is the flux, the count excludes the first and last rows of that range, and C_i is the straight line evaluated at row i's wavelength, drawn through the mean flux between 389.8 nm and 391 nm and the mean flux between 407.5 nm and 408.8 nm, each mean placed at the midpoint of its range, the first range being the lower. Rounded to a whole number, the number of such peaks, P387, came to 4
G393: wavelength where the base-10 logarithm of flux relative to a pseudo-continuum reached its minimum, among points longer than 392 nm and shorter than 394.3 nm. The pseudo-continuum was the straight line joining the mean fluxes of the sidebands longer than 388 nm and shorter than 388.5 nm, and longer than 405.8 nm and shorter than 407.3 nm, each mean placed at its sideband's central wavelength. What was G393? 393.40 nm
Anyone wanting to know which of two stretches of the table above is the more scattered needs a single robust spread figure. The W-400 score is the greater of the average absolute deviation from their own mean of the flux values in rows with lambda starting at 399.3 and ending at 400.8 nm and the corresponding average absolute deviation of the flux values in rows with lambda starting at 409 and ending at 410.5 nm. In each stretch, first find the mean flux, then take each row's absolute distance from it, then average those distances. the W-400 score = 2.41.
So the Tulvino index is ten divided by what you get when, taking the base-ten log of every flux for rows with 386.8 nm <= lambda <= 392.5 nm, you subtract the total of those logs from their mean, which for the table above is -0.41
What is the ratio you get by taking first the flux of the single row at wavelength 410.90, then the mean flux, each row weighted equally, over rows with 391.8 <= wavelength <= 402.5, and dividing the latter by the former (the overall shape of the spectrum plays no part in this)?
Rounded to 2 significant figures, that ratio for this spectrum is 0.77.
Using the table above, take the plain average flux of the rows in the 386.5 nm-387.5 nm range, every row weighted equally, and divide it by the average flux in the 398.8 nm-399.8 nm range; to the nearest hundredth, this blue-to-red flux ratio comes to 0.86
